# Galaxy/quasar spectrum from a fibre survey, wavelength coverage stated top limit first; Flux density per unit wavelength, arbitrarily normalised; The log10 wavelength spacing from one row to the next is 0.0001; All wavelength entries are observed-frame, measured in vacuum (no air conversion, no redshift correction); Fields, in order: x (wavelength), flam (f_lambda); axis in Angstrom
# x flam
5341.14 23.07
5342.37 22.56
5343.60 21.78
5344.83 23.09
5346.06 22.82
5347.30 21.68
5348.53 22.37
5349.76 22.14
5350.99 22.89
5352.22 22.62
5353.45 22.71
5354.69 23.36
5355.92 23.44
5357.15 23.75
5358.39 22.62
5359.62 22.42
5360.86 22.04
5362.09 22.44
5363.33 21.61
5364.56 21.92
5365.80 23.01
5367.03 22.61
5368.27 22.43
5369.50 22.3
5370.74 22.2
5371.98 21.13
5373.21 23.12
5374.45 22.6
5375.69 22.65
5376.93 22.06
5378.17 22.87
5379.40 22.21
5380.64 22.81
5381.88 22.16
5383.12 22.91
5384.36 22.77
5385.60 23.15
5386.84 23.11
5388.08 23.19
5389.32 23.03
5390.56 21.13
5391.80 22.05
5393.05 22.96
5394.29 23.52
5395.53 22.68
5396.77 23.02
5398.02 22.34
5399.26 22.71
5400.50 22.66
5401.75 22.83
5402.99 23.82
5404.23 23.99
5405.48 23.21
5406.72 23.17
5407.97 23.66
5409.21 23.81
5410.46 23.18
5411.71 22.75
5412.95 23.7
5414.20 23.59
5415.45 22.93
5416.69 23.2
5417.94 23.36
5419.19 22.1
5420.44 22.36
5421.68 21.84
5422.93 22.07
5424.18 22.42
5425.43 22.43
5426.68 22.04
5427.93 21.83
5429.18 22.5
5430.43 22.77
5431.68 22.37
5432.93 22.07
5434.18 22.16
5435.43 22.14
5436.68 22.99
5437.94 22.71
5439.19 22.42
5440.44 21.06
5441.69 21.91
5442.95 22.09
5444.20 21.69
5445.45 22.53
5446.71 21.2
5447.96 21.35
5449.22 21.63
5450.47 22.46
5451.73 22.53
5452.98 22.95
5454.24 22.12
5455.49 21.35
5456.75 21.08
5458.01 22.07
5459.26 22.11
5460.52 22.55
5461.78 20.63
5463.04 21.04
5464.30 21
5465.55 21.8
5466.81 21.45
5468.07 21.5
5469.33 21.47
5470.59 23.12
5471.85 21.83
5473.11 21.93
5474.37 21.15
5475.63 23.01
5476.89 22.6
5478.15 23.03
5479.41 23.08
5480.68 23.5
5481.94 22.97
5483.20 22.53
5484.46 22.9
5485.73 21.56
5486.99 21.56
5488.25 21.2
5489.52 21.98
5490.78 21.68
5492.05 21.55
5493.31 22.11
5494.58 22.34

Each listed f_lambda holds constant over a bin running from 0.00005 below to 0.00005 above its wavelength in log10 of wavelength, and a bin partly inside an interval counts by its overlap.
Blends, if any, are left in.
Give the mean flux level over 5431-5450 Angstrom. 22.0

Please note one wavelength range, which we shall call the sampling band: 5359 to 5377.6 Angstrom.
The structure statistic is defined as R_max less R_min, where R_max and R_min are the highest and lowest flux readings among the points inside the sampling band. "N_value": 1.99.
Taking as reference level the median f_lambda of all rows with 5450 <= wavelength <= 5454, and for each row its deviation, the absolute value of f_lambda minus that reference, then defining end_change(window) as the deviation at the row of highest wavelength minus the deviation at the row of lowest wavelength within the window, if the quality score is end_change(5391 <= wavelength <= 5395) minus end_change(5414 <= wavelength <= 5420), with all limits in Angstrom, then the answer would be 1.1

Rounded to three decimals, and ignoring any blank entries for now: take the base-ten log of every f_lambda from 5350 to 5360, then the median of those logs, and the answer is 1.358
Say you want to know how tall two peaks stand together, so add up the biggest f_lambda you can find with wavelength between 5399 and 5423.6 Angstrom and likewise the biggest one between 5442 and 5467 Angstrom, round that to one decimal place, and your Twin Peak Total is 46.9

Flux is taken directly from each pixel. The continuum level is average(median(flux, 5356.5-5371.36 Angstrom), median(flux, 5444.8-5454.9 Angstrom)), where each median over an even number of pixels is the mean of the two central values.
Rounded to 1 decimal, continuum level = 22.4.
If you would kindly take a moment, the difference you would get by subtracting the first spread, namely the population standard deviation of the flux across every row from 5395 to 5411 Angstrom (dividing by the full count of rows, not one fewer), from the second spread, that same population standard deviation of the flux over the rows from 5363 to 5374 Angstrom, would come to 0.10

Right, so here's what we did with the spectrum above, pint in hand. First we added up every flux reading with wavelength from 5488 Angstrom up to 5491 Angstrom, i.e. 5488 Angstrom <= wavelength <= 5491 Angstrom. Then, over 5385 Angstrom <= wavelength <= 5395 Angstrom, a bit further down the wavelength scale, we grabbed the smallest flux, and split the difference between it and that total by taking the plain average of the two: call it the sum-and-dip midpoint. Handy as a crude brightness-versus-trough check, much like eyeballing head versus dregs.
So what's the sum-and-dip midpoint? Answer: 43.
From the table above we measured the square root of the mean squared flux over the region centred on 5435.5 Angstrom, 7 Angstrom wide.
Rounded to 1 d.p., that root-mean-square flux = 22.4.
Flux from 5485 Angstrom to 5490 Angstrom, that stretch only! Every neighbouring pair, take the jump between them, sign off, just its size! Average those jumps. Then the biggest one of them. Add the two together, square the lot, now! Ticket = 1.3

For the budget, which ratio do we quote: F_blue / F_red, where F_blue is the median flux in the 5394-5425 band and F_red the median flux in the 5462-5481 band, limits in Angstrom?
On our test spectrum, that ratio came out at 1.05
